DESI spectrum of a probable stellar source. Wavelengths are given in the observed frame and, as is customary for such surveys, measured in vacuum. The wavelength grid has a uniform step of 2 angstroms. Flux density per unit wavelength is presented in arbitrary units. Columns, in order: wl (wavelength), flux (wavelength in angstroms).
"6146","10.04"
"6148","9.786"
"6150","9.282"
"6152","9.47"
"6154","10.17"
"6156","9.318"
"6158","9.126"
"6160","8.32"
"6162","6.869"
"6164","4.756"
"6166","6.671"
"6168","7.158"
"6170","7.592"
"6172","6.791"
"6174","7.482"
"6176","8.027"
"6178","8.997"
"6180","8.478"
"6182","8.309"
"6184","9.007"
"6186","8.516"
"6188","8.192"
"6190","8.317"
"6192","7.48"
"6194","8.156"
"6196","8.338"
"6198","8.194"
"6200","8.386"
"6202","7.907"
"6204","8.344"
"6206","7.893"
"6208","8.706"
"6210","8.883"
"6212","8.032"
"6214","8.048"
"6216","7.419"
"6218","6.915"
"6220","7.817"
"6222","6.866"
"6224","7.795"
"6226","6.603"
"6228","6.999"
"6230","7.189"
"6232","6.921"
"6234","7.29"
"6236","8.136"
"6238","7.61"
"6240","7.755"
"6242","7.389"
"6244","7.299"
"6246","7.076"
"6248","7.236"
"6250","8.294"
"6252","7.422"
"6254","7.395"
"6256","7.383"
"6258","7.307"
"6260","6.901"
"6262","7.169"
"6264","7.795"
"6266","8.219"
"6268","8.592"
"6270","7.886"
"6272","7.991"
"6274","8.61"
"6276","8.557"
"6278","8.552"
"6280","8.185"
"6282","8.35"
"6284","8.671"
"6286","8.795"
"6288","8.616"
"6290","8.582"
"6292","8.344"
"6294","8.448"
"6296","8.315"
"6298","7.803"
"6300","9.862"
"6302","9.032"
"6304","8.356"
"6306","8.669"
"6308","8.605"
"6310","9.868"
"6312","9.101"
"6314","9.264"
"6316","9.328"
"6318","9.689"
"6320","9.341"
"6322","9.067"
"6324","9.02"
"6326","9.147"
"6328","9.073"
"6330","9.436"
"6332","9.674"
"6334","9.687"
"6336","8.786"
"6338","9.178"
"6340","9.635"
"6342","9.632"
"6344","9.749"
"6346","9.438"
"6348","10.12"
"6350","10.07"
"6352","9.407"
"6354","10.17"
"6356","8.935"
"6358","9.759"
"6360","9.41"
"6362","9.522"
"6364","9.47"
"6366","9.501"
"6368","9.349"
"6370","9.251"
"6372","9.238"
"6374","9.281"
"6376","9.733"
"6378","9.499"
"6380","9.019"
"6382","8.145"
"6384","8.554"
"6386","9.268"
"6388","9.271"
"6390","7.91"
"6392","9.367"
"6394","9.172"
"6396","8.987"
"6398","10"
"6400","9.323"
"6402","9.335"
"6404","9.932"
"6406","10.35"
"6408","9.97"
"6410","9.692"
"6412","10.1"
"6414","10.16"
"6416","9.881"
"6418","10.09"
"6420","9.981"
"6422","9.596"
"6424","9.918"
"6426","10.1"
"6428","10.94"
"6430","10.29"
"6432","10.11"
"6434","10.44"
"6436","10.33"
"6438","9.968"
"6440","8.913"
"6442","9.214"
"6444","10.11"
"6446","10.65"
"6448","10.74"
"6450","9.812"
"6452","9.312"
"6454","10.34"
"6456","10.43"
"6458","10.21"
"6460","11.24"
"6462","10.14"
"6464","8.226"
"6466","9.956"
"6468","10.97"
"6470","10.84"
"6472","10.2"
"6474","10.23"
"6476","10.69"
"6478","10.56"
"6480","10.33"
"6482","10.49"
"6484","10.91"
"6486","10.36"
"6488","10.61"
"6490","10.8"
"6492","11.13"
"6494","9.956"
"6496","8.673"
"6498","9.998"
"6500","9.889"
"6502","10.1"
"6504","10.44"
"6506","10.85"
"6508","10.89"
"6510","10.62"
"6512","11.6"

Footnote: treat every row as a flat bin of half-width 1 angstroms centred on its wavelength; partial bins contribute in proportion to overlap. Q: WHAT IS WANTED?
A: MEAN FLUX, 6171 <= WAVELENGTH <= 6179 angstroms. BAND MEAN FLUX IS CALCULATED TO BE 7.8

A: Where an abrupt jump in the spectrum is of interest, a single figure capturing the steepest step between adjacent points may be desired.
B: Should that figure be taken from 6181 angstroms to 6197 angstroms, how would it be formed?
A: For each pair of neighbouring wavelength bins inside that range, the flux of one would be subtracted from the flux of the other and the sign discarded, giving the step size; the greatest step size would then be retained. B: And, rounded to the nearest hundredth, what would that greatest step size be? 0.84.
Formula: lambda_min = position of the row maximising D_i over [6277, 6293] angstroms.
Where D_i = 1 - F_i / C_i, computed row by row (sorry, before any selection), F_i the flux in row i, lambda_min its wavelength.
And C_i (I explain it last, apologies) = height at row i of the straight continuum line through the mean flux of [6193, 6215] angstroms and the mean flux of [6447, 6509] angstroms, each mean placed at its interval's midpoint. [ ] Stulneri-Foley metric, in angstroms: 6280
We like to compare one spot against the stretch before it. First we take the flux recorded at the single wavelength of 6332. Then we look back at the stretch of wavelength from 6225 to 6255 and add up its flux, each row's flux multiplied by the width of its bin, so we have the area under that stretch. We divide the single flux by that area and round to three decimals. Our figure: 0.044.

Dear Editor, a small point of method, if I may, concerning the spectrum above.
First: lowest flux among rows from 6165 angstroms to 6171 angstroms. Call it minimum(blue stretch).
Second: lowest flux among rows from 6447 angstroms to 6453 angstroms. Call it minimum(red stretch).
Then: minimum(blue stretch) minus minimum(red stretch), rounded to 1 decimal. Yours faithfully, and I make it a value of -2.6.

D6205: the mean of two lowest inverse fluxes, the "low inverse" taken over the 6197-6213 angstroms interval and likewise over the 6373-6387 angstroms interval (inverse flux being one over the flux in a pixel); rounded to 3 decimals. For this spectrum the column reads 0.108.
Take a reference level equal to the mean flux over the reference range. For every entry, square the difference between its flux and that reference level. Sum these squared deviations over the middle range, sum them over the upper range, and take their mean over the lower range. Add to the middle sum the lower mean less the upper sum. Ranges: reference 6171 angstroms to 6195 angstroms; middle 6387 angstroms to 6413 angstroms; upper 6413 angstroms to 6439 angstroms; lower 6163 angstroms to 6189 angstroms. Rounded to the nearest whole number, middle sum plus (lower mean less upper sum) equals -23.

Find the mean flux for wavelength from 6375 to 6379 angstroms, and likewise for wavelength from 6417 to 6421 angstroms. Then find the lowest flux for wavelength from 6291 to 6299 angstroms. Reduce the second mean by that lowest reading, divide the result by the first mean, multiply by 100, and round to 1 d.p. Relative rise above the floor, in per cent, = 23.2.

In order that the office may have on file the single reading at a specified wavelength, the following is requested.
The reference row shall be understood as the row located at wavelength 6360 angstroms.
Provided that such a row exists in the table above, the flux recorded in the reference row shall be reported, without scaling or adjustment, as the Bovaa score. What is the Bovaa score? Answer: 9.41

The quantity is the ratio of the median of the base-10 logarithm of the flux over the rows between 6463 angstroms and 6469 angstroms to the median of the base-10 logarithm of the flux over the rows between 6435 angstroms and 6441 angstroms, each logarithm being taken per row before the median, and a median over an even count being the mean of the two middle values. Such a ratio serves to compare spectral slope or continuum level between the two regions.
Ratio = 1.00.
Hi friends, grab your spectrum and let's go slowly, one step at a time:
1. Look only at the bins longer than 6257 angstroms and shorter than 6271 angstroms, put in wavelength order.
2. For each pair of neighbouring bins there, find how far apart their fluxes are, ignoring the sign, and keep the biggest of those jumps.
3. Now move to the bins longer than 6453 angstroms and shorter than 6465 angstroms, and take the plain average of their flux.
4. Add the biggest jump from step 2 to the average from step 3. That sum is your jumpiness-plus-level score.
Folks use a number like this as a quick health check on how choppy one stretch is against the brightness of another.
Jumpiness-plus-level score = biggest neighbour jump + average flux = 10.8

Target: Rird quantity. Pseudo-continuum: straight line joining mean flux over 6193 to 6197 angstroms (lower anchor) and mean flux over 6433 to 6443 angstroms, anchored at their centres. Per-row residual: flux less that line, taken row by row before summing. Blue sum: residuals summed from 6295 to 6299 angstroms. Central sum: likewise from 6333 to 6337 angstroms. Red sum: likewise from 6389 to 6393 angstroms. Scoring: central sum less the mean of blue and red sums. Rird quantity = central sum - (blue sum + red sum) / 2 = 1.89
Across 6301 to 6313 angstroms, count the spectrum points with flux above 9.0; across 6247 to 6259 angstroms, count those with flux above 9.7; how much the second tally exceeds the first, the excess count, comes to -3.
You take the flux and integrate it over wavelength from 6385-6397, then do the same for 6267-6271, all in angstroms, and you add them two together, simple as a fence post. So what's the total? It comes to 141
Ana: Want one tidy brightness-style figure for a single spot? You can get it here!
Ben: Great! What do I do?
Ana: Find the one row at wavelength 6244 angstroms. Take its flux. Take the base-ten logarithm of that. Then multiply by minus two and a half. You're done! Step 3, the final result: -2.16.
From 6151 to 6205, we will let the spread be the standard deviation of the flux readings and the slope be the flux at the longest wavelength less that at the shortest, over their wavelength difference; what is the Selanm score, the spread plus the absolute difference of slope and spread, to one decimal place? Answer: 2.1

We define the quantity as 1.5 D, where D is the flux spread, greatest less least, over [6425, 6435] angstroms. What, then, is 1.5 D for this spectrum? 1.3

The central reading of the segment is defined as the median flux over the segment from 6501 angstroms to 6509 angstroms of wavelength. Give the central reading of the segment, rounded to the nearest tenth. 10.6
